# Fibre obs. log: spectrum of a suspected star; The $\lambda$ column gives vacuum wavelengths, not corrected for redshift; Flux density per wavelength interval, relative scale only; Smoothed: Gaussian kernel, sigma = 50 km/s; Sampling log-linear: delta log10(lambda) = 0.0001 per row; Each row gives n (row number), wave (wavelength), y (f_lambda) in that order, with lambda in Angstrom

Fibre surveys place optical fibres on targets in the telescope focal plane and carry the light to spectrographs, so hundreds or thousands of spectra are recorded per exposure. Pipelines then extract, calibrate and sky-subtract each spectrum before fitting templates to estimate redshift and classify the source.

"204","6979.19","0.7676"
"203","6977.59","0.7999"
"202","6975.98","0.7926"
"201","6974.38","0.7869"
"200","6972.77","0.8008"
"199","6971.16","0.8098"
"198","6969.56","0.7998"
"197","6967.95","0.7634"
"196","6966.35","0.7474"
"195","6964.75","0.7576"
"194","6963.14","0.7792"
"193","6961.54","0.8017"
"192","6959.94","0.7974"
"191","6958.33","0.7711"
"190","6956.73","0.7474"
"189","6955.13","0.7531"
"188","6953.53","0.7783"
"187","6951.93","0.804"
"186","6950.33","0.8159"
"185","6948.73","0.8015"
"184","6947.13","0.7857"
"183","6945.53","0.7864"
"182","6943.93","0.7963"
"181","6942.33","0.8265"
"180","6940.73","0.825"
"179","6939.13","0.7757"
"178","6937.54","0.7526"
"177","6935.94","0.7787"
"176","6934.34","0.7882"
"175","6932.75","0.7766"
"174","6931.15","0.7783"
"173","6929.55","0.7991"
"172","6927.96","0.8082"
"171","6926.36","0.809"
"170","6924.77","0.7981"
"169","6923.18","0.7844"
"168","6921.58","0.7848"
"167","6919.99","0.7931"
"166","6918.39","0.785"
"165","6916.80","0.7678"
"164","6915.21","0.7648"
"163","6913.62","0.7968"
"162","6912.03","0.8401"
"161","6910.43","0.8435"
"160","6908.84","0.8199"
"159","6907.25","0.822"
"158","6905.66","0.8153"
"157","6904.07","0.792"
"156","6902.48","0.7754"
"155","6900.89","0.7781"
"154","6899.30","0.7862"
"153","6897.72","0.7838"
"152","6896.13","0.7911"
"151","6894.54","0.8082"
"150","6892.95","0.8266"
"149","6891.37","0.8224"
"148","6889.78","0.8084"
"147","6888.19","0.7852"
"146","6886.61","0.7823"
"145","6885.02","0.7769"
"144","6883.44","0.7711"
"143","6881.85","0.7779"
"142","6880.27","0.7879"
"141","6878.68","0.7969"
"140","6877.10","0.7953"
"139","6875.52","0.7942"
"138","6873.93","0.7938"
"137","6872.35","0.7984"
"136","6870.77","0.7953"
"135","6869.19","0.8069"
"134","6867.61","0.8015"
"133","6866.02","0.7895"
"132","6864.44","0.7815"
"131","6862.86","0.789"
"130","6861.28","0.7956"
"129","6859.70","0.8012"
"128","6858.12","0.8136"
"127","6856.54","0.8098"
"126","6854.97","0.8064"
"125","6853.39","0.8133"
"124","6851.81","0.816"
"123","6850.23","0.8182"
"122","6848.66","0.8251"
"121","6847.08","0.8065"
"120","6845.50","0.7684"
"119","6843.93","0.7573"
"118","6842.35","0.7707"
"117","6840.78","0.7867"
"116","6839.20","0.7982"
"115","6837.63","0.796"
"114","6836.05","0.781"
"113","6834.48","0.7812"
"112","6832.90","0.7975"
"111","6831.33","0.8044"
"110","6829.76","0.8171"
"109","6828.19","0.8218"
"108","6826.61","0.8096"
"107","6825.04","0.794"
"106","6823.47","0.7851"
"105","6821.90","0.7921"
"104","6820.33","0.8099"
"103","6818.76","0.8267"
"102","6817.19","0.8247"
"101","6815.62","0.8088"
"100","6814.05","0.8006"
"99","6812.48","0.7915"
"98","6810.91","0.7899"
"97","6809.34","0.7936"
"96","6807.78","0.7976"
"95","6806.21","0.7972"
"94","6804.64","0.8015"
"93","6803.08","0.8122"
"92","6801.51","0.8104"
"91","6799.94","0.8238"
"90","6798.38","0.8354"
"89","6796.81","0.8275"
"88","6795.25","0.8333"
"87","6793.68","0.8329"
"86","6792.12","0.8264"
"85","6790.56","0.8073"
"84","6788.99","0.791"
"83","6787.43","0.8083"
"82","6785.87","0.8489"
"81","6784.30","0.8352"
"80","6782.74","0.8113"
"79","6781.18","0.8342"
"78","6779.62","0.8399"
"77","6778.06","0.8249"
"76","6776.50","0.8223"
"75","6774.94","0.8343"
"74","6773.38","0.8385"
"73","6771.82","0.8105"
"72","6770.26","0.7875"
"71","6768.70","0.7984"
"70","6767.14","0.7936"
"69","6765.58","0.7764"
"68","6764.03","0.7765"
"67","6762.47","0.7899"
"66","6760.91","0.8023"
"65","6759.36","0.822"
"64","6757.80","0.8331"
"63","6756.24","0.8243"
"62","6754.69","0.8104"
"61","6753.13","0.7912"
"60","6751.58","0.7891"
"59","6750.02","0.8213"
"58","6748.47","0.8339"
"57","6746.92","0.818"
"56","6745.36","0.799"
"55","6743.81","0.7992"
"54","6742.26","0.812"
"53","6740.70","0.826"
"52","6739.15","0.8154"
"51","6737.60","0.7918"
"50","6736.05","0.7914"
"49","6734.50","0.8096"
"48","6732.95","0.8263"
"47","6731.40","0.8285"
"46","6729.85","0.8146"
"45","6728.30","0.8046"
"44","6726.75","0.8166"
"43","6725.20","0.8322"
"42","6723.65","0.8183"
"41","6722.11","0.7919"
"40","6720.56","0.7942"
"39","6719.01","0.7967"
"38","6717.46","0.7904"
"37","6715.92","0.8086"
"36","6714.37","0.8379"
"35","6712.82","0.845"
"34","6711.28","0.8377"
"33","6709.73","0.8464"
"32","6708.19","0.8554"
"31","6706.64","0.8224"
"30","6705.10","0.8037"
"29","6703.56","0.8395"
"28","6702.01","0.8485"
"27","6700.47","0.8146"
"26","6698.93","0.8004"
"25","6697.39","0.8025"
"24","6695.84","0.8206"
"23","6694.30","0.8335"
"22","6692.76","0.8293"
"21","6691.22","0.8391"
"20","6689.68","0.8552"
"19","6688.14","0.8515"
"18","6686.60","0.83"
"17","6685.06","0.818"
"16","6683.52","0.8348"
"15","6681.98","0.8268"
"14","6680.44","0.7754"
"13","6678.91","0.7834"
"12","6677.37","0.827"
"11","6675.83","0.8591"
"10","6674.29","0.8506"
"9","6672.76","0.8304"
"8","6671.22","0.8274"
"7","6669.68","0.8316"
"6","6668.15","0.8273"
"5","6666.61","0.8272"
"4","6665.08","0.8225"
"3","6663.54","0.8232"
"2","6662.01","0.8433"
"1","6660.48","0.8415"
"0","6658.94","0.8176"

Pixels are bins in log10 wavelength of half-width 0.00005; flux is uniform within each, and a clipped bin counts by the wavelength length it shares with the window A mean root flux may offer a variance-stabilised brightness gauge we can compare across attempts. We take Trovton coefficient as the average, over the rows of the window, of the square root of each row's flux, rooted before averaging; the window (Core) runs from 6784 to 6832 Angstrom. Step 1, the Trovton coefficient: 0.901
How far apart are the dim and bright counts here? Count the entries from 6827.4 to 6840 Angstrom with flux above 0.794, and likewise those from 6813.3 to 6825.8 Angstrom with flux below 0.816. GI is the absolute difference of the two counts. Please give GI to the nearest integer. 0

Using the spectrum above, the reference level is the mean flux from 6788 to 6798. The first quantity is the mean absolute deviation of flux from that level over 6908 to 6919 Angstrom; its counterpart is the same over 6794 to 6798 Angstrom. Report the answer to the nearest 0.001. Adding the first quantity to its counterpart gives 0.041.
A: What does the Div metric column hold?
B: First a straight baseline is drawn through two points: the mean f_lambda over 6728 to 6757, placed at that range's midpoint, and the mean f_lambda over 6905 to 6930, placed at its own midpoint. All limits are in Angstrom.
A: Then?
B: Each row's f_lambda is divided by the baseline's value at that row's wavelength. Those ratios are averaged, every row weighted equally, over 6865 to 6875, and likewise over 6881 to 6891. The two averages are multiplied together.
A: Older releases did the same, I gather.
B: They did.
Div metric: 0.97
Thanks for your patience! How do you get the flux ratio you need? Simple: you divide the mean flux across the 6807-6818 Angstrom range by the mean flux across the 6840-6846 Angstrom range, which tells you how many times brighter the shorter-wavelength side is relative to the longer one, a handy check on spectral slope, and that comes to 1.04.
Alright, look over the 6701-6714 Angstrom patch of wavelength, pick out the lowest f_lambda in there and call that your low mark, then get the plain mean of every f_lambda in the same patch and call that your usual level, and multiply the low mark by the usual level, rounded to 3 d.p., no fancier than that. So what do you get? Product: 0.673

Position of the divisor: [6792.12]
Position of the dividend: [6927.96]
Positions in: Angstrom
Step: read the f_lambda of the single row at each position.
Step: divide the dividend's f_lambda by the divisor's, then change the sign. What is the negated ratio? -0.978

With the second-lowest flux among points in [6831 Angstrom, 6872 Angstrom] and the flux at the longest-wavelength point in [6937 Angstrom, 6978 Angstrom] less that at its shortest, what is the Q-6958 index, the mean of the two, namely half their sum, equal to 0.408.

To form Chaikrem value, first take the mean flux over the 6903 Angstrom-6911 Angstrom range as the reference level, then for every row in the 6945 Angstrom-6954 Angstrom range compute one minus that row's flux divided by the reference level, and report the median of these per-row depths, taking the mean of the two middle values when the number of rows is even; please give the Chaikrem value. 0.03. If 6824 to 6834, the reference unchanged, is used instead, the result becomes 0.01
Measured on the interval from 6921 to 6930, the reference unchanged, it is 0.02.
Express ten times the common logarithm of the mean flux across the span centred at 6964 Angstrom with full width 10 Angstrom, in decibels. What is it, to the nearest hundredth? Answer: -1.11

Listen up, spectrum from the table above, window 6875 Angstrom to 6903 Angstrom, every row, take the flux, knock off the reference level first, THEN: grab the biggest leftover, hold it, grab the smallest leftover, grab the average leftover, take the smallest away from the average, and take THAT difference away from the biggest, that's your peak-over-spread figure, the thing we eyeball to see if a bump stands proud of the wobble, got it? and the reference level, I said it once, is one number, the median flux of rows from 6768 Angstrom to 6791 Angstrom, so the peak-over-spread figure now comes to -0.016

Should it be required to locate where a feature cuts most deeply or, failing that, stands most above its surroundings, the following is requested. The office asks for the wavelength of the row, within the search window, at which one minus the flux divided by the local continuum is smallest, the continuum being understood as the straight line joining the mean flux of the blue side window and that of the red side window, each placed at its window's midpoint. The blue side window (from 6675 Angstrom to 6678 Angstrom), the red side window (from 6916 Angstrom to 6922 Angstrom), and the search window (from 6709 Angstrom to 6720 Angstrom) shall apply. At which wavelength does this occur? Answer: 6709.73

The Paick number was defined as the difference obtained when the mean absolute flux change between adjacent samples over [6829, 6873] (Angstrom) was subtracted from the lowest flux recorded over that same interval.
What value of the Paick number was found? 0.748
